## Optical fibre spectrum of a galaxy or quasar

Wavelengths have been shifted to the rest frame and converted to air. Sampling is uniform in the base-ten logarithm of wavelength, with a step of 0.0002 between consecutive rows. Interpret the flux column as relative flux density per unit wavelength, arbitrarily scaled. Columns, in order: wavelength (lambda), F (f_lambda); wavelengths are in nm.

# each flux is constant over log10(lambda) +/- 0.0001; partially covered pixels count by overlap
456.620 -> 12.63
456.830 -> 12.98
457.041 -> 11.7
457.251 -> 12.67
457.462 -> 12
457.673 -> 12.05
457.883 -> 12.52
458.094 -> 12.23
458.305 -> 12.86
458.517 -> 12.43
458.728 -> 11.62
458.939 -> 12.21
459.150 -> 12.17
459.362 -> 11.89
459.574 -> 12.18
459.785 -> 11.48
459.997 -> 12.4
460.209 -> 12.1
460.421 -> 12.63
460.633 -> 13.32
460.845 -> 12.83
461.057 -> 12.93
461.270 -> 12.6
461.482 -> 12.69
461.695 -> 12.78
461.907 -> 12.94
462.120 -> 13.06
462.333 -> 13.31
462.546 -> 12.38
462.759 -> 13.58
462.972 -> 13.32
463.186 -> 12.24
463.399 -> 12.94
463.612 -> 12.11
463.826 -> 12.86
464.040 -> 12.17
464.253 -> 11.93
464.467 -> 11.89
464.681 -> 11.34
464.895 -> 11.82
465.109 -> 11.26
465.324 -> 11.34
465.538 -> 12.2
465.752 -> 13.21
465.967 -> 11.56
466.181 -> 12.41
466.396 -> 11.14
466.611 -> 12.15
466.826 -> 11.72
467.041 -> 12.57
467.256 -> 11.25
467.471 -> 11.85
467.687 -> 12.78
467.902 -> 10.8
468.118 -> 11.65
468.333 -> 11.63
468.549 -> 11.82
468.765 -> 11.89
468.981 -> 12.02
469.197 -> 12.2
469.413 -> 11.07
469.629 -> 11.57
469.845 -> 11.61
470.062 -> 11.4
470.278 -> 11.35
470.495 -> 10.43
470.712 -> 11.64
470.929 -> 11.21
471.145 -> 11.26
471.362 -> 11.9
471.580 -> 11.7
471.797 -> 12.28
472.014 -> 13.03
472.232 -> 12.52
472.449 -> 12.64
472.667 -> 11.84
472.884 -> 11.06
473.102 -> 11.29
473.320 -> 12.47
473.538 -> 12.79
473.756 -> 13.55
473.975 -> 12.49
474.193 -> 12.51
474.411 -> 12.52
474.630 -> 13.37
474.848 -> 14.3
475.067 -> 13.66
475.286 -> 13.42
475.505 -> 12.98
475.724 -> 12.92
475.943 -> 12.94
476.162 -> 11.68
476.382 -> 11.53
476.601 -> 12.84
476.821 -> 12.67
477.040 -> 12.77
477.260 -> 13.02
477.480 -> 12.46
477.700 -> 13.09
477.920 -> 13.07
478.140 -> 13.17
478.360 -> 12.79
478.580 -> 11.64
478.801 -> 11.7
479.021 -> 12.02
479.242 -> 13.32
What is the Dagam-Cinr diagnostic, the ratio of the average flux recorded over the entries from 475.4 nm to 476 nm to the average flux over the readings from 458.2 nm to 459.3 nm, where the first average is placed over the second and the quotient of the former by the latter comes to 1.06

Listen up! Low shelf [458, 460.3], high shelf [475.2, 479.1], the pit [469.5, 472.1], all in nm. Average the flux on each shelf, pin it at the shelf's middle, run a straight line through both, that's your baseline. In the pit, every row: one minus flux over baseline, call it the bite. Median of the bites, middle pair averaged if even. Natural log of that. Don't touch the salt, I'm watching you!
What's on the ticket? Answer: -2.7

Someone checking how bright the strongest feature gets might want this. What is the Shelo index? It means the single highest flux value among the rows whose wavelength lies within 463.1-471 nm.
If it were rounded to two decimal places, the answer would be 13.21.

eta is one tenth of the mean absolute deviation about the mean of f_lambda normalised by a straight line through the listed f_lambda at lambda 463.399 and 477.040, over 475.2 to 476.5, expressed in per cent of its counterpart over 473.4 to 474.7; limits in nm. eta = 16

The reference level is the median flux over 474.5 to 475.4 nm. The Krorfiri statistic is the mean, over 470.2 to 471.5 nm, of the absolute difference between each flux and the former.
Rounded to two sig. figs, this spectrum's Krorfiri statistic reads 2.2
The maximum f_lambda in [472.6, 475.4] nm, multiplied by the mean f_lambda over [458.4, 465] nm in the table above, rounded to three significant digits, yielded 178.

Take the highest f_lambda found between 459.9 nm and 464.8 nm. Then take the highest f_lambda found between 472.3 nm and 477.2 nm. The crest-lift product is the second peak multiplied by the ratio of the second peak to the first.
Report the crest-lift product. 15.1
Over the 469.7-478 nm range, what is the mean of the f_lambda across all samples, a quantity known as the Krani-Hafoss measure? 12.37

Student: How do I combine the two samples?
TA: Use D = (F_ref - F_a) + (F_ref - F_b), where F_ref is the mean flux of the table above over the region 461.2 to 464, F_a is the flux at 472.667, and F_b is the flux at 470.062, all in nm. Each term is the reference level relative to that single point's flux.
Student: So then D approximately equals 2.4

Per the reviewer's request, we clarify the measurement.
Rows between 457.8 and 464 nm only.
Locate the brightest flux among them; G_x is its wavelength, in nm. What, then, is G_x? 462.759 nm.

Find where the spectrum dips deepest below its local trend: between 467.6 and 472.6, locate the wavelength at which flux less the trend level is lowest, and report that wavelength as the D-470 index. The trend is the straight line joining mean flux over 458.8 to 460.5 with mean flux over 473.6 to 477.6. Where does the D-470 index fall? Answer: 470.495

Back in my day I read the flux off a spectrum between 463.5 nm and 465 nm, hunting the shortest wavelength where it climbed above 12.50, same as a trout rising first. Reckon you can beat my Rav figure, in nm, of 463.826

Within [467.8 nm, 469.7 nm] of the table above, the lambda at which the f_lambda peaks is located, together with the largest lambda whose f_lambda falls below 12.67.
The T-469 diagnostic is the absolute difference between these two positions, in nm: 0.43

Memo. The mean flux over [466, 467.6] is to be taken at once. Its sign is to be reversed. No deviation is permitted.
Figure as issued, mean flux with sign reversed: -11.9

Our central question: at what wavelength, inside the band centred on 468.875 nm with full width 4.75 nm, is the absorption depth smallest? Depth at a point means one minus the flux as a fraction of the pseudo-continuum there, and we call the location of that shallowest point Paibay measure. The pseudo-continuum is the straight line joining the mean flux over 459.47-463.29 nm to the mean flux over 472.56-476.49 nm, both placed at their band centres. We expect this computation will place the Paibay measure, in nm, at 467.687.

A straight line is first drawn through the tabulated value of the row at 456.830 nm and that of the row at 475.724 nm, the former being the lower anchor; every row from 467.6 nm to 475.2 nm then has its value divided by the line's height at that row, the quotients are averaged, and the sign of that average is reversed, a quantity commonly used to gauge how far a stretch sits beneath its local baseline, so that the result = -0.93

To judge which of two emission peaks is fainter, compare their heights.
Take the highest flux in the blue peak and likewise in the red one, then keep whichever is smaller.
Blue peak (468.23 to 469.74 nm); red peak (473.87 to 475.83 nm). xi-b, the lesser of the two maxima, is 12.20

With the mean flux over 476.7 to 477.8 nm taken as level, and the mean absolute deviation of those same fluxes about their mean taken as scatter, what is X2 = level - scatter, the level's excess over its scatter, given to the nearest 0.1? 12.6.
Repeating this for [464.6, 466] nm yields 11.3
